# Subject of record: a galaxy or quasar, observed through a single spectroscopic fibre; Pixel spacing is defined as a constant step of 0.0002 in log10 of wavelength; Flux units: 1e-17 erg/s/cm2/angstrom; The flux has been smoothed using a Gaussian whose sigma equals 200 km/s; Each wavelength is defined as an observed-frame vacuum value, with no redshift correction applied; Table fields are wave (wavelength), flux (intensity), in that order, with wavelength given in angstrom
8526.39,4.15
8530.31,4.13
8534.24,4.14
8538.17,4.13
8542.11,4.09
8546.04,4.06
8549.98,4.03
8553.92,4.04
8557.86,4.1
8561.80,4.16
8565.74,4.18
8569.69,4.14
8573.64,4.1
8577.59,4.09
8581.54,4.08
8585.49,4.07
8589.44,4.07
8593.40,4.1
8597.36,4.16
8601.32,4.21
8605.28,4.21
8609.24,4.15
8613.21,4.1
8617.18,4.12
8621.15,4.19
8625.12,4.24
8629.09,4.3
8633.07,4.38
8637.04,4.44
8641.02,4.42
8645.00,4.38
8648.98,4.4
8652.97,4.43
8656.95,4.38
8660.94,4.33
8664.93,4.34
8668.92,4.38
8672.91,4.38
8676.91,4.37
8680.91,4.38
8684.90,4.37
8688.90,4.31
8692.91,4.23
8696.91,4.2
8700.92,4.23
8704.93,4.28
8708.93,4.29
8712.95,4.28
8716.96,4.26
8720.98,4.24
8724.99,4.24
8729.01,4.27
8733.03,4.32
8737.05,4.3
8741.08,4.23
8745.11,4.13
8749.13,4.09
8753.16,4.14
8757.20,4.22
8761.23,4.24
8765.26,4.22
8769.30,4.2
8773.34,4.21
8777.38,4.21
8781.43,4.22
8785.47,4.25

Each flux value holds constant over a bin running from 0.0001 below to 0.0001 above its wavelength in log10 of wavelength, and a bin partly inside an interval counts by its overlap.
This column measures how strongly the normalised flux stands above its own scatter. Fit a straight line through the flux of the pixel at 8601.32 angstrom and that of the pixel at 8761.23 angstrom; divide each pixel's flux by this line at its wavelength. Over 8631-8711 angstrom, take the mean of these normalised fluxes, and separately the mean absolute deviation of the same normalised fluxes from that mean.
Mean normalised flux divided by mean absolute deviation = 74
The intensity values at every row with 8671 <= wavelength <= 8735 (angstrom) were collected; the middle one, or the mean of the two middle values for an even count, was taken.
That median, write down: 4.28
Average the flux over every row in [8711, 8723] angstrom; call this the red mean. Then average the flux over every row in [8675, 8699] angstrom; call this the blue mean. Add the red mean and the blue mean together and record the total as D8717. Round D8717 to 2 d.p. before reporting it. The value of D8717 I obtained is 8.57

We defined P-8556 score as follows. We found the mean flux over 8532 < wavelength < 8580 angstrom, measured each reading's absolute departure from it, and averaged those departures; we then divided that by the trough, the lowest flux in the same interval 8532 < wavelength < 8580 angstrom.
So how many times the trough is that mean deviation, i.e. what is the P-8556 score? 0.009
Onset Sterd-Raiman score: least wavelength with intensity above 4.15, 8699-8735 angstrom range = 8700.92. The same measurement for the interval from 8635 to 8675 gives 8637.04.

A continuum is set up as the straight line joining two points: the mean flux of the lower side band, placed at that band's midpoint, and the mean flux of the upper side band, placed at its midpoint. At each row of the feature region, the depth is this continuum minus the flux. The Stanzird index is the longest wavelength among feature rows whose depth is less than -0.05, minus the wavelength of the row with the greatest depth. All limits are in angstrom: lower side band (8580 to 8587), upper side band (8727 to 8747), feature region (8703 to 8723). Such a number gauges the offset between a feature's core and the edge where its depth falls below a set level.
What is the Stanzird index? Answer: -8.0 angstrom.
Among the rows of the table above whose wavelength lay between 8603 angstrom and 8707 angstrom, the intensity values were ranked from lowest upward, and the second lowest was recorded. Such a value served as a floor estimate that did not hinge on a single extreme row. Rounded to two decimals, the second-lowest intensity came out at 4.12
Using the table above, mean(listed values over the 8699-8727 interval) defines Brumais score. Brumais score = 4.26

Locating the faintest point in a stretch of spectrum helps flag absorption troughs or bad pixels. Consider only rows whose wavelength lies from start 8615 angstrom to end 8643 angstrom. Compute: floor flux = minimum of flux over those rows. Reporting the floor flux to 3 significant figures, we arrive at 4.12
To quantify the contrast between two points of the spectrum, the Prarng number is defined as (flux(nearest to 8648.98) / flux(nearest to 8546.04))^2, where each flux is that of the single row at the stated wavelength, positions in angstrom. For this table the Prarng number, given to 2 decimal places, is 1.17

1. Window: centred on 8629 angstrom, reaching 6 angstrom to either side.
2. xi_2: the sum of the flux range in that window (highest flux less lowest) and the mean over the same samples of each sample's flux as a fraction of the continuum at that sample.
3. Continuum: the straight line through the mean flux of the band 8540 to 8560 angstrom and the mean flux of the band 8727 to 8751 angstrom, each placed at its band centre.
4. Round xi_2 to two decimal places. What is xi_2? 1.18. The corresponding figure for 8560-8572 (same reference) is 1.06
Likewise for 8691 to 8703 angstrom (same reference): 1.04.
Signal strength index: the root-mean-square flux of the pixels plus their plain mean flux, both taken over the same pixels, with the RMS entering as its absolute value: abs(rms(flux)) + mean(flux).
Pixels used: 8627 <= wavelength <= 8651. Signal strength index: 8.8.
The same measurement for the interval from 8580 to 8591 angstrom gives 8.1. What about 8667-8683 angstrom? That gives 8.8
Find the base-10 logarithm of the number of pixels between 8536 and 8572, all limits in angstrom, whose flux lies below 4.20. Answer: 0.95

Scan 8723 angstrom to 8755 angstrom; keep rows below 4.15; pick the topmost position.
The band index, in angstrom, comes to 8753.16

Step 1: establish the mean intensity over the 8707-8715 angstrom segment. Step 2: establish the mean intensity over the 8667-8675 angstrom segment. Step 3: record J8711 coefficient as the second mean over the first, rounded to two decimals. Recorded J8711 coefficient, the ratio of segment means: 1.02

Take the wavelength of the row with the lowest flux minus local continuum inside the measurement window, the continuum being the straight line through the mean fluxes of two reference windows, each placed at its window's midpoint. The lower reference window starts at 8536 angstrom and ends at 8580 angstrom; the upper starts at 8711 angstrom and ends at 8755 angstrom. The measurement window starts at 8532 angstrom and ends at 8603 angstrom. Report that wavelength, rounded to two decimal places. 8549.98 angstrom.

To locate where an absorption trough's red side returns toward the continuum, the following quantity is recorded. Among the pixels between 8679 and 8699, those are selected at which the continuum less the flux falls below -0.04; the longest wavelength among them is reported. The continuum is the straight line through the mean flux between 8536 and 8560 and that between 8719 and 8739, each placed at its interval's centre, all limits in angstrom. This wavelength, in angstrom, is 8688.90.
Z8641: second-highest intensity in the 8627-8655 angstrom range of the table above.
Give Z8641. 4.43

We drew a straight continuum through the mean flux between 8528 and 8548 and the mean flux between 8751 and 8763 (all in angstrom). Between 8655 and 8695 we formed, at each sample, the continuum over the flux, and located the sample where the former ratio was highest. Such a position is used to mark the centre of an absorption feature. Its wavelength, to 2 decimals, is 8692.91 angstrom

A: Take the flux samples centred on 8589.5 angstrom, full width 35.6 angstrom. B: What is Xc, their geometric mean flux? 4.12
